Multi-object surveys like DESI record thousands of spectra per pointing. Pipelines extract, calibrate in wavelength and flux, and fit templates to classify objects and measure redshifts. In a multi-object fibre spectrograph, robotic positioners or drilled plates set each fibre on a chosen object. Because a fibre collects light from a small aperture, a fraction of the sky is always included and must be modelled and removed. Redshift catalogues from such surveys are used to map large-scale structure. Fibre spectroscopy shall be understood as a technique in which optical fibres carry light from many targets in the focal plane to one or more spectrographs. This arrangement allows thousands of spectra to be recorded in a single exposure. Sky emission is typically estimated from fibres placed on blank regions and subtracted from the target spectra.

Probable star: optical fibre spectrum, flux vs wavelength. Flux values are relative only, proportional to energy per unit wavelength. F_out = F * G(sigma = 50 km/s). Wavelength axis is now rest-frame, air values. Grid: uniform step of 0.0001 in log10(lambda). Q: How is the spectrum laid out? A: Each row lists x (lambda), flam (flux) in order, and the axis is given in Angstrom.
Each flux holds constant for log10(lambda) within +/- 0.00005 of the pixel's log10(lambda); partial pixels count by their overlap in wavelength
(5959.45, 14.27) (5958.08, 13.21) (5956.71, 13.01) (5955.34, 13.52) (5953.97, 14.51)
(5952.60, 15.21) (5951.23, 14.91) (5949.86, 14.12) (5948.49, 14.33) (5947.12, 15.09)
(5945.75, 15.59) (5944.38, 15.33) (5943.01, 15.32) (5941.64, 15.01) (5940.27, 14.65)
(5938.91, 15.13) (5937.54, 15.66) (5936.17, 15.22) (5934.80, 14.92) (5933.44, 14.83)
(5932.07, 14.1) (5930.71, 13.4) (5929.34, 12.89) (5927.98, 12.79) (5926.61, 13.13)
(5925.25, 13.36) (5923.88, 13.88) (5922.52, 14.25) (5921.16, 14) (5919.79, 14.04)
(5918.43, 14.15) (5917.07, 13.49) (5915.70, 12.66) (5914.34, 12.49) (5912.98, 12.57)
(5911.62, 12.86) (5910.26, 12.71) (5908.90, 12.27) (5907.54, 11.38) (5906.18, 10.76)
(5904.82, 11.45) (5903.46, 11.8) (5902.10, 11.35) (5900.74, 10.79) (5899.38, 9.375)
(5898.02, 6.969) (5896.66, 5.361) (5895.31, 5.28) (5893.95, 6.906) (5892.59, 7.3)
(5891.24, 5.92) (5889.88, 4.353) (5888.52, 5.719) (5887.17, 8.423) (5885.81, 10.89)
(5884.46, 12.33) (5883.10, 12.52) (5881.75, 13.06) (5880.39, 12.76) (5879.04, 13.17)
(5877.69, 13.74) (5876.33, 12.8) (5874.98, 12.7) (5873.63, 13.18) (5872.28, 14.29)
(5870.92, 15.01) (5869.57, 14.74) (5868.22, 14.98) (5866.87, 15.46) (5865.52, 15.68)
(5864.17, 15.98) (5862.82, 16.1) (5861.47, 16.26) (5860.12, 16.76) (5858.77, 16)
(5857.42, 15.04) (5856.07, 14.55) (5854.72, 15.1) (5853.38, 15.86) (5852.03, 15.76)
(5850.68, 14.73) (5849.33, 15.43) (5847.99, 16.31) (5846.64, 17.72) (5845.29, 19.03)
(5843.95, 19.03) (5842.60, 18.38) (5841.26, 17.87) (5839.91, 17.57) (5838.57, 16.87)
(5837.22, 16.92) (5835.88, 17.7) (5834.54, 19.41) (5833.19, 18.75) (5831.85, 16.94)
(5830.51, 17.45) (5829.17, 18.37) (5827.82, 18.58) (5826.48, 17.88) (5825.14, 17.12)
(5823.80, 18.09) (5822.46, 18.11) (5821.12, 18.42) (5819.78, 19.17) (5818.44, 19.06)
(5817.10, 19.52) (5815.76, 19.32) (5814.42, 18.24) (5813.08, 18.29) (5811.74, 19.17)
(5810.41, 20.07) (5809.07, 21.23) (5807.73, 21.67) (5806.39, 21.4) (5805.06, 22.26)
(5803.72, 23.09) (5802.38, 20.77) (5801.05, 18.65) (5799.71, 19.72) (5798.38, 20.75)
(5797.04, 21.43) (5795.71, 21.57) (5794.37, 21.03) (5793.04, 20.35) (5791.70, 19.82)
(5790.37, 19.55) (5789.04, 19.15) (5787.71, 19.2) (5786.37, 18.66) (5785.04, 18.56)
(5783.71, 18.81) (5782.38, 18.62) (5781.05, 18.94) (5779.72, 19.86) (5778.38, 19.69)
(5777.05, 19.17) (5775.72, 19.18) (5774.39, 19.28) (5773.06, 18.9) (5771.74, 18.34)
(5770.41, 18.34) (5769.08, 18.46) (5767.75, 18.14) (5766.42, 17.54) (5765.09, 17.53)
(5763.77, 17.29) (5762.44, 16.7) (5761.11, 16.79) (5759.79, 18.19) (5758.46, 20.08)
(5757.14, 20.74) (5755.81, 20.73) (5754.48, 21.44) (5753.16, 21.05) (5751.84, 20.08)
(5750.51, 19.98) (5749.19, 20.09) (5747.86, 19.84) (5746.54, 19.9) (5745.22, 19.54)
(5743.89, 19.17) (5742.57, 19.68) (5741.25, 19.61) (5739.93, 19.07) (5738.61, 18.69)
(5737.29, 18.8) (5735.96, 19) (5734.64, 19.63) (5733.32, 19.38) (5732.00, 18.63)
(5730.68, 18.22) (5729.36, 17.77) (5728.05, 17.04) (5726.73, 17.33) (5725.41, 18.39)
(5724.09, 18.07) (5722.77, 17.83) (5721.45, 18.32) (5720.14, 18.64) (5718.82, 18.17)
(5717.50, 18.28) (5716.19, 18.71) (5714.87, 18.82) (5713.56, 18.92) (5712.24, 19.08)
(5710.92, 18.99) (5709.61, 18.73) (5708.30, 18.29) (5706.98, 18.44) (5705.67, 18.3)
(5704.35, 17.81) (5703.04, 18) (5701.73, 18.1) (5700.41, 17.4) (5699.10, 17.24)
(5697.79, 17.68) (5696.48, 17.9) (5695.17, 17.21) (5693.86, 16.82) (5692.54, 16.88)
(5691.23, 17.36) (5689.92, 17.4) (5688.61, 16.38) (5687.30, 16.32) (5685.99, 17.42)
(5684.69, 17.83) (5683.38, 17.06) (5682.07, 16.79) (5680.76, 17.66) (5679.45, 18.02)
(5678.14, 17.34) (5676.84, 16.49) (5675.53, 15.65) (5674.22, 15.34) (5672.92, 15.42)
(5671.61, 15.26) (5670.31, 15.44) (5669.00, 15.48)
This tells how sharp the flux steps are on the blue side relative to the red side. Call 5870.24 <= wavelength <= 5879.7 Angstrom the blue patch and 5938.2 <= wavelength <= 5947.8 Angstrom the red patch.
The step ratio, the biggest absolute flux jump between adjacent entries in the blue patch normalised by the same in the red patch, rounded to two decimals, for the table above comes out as 2.22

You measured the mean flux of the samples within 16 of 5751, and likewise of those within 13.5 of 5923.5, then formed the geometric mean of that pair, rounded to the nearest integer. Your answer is 16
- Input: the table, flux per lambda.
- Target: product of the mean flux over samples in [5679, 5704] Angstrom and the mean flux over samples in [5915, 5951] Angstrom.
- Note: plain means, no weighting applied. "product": 248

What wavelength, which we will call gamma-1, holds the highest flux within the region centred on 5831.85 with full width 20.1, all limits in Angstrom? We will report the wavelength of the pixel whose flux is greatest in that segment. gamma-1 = 5834.54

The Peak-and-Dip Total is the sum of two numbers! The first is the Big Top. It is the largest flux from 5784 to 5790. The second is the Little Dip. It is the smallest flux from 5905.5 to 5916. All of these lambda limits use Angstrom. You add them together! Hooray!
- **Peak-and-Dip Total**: 30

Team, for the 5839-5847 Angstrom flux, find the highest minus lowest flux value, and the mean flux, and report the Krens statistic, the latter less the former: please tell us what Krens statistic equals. 16.8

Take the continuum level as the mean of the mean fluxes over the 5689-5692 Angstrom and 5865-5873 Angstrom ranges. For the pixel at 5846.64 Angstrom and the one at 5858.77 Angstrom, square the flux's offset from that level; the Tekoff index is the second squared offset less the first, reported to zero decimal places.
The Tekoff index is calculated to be -2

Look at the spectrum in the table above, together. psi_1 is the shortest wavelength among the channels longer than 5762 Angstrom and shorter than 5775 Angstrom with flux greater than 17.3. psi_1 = 5765.09 Angstrom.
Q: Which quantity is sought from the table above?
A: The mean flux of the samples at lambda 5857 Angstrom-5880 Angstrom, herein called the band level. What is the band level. 15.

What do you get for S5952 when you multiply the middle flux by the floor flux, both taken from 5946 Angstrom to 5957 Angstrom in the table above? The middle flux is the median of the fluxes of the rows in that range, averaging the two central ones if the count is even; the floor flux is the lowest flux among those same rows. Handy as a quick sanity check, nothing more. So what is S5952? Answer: 188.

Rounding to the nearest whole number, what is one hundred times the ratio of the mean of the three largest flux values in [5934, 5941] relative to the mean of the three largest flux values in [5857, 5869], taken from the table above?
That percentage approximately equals 94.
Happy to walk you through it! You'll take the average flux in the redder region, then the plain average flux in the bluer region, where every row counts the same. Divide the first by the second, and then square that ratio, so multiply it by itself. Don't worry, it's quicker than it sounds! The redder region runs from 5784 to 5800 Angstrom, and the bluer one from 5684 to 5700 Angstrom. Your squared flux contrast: 1.35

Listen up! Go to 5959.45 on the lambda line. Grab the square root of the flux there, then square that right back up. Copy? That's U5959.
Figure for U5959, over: 14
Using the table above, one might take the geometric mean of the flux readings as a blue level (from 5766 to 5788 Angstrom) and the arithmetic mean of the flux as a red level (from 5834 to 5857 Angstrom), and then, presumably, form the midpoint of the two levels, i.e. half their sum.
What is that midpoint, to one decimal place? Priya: 17.9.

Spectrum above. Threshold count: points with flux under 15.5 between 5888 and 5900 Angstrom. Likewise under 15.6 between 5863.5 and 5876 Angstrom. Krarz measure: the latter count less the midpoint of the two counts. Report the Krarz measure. -1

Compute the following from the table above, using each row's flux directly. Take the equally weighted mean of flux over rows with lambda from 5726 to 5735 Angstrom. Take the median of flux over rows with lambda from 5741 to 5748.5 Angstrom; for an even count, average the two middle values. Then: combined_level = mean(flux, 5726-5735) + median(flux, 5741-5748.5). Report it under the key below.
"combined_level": 37.9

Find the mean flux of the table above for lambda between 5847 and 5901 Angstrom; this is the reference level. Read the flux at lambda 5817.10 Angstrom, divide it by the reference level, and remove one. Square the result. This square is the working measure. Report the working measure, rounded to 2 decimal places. 0.32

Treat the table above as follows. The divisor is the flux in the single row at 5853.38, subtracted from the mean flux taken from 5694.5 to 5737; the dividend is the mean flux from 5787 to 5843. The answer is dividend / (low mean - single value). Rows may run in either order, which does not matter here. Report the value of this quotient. 8.0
